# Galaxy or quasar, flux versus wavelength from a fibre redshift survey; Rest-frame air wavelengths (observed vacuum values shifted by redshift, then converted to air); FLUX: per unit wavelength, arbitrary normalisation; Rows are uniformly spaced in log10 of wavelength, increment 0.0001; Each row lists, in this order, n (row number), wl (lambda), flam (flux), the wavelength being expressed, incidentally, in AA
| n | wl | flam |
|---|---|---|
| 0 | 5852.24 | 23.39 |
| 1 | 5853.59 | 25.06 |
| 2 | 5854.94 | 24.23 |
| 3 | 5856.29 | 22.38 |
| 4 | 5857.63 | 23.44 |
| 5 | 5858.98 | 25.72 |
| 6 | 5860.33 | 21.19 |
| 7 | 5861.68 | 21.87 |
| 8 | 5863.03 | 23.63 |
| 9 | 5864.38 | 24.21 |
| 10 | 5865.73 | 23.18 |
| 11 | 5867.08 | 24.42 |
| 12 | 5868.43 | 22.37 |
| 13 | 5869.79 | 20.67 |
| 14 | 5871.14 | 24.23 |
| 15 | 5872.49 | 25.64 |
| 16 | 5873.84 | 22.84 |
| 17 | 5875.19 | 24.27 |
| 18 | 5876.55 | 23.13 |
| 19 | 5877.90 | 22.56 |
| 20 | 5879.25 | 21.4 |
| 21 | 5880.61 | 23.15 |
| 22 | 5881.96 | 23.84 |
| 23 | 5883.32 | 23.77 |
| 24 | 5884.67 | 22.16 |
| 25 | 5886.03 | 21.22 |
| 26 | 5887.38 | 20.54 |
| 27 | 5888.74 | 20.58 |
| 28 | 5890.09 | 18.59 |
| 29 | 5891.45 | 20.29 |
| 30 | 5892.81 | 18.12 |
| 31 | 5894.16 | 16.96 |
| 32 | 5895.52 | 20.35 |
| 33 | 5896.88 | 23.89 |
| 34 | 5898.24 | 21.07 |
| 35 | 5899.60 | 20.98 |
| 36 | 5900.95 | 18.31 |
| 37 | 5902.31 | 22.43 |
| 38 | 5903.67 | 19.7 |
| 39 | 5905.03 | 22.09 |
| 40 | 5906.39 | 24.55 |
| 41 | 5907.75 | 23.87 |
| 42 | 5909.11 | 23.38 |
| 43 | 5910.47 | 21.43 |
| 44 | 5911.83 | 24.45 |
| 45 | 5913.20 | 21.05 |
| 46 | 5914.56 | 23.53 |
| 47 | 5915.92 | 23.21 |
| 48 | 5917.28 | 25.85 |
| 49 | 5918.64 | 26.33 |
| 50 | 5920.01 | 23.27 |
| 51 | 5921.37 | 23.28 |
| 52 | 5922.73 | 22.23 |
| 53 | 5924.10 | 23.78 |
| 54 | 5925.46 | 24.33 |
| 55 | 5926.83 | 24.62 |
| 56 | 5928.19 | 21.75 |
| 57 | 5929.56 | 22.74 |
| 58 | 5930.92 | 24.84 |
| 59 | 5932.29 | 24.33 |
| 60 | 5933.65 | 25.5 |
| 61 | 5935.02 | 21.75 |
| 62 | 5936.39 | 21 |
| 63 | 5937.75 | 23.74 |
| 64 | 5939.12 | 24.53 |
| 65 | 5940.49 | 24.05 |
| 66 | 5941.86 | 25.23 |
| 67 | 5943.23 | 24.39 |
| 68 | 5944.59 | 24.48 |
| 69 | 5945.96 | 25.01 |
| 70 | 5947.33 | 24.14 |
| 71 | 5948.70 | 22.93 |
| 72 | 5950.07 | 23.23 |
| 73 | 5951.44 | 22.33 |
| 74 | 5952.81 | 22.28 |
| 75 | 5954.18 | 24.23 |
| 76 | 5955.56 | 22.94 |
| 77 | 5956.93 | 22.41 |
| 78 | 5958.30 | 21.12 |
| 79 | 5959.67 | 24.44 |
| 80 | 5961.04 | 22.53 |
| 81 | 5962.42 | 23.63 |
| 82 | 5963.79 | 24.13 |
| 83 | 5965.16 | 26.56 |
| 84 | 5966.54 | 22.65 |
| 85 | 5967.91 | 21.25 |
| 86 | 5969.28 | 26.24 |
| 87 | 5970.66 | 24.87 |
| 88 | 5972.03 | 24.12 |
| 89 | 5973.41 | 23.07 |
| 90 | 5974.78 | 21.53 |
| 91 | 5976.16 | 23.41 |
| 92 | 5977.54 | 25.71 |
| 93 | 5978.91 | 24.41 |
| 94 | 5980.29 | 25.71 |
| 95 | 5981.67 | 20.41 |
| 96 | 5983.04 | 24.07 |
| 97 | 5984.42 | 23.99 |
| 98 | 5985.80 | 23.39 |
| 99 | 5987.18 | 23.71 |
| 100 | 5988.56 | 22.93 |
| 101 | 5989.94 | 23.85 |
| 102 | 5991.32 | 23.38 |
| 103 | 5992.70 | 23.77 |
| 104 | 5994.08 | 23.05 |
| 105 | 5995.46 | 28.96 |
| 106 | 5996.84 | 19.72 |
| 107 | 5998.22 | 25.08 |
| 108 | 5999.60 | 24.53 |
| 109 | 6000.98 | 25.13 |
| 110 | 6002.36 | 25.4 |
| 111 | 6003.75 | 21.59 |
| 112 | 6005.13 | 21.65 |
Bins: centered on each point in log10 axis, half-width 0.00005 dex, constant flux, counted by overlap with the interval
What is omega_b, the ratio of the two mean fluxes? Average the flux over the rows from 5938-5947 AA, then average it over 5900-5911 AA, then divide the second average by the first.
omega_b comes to 0.89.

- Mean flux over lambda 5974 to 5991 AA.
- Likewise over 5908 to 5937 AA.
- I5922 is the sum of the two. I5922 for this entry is 47.1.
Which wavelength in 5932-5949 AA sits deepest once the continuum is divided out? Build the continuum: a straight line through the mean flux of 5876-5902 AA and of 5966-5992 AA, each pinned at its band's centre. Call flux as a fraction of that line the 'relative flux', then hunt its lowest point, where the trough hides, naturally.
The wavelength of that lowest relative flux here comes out 5936.39 AA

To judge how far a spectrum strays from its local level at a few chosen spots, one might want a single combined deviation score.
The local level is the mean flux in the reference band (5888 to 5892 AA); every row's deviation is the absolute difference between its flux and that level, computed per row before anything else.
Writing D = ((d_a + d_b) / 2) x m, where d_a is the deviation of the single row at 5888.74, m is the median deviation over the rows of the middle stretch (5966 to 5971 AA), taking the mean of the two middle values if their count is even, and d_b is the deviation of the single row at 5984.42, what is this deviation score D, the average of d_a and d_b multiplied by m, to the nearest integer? 10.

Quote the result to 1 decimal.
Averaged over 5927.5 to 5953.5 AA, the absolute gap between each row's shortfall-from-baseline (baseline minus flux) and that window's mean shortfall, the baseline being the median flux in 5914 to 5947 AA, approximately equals 1.1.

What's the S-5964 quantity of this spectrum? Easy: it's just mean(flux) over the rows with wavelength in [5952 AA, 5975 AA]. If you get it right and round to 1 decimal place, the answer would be 23.4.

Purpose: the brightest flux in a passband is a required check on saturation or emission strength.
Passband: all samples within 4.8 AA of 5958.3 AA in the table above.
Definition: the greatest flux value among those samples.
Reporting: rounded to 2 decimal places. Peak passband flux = 24.44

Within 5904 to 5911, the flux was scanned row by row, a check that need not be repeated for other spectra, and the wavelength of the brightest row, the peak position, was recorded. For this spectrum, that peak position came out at 5906.39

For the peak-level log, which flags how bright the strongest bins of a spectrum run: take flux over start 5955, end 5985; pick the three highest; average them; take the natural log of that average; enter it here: 3.26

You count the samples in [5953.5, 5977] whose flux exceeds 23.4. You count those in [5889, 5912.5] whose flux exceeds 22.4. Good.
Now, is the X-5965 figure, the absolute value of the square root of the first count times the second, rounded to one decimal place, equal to 7.3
